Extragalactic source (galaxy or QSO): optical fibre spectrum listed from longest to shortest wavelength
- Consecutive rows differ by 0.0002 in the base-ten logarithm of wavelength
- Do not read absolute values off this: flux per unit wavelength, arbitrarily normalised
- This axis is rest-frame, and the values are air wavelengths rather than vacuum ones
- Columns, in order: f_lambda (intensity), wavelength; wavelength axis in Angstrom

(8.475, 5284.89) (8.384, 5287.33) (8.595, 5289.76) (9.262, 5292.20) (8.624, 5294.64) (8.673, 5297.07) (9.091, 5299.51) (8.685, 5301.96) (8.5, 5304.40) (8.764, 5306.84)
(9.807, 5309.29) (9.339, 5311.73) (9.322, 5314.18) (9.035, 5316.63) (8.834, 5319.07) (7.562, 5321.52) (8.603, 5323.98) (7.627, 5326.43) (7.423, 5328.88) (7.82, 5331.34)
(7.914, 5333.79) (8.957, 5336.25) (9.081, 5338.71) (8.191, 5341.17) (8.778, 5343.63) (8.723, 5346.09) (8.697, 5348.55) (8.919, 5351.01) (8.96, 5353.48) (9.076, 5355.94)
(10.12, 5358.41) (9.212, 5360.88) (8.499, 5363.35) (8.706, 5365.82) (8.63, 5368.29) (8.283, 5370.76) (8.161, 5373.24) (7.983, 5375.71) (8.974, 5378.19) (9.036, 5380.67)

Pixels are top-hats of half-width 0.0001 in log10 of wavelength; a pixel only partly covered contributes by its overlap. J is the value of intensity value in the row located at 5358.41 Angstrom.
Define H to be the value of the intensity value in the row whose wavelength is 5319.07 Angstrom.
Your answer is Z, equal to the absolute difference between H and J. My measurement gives 1.3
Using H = 8.834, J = 10.12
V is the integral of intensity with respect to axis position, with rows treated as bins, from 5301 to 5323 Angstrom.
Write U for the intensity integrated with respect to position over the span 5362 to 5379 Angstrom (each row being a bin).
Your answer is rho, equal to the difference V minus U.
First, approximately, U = 144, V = 195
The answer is 51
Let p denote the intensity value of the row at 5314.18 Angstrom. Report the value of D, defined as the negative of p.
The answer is -9.32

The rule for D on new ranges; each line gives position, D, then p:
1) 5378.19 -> -8.97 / 8.974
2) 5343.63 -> -8.78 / 8.778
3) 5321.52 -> -7.56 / 7.562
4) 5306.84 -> -8.76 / 8.764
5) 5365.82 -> -8.71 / 8.706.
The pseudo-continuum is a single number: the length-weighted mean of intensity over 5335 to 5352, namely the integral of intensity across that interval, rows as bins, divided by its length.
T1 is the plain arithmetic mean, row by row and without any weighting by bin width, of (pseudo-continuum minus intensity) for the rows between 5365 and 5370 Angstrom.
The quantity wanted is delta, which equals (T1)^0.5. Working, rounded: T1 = 0.09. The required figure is 0.31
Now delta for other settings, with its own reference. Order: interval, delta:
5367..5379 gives 0.60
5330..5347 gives 0.52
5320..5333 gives 0.98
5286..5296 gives 0.21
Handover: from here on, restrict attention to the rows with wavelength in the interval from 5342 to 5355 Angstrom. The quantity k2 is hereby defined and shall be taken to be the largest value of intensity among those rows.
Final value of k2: 8.96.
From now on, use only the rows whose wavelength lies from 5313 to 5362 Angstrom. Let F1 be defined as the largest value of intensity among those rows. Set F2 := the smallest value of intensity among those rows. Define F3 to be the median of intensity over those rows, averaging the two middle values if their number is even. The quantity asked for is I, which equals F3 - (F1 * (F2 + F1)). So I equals -169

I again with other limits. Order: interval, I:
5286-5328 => -162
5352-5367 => -179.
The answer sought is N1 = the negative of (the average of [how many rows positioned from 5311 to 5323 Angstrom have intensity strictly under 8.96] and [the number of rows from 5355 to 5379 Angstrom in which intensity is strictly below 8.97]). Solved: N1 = -4.00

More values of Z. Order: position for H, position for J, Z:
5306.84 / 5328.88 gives 1.3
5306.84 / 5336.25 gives 0.2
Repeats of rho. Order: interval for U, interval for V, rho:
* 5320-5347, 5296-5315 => -51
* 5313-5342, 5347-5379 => 38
